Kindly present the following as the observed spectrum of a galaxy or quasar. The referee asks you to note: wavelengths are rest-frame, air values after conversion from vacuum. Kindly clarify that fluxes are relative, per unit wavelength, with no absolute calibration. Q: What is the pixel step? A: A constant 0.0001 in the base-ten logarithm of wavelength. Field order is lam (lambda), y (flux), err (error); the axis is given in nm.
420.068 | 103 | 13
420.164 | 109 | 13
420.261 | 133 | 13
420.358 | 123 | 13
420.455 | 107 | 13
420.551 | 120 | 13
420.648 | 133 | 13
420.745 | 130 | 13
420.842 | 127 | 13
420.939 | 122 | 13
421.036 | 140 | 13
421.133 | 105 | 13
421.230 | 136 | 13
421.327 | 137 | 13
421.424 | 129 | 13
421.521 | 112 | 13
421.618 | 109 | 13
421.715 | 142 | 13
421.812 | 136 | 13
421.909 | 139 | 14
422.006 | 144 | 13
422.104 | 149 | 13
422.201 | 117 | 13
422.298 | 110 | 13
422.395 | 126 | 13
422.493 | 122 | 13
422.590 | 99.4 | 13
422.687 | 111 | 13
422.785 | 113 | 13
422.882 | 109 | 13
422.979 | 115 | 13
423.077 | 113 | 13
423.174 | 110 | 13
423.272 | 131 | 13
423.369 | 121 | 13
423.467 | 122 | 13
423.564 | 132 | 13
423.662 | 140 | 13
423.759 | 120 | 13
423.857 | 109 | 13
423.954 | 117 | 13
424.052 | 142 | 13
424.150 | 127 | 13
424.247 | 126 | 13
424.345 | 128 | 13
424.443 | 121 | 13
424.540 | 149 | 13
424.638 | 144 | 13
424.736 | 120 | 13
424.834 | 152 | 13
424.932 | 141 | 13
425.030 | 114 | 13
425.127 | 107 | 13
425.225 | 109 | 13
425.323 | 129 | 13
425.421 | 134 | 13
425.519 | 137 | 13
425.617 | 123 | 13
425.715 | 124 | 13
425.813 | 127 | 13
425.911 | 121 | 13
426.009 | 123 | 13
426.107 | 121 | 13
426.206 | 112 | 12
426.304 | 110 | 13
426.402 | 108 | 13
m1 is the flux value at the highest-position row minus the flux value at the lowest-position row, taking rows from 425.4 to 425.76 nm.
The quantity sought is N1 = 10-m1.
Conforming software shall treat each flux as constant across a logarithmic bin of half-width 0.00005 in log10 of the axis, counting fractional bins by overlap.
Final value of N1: 20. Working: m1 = -10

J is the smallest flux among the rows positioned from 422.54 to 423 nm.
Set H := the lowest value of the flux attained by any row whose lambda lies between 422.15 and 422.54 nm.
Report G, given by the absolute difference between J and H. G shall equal 11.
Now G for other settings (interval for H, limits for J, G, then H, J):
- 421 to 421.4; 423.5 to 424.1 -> 4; 105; 109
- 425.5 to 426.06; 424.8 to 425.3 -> 14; 121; 107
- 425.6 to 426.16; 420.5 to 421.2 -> 16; 121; 105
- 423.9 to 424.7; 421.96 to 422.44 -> 7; 117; 110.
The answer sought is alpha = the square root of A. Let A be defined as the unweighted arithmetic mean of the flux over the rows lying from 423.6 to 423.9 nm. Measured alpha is 11.1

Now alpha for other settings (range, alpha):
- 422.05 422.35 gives 11.2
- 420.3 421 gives 11.1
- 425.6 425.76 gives 11.1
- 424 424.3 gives 11.5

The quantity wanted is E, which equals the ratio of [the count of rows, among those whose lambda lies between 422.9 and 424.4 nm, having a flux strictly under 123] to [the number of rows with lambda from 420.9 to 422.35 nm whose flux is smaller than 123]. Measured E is 1.33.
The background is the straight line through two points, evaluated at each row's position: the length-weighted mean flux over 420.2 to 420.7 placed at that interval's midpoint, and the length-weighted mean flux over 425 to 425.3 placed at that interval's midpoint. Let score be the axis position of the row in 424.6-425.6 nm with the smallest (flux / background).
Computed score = 425.127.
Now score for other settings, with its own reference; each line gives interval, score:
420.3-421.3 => 421.133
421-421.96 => 421.133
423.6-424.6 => 423.857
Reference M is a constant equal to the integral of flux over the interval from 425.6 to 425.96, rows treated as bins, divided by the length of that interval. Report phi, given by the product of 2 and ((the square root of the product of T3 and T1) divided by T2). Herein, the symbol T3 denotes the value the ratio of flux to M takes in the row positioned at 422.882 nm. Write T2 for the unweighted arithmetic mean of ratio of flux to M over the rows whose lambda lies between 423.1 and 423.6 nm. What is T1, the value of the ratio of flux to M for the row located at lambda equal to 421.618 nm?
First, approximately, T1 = 0.88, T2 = 0.99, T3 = 0.9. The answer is 1.8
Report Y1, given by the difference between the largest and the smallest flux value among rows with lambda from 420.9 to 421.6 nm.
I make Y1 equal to 35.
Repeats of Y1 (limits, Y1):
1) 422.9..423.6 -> 22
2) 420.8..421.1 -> 18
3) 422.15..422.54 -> 16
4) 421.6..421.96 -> 33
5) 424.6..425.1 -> 38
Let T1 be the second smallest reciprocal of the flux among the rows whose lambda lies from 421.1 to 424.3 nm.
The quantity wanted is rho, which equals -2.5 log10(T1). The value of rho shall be 5.40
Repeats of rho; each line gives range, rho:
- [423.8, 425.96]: 5.43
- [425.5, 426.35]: 5.26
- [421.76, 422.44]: 5.40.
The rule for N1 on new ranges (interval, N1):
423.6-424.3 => 24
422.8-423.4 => -2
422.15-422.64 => 28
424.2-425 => -5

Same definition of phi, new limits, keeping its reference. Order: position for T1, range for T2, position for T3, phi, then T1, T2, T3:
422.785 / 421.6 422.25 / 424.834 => 2.0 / 0.91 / 1.08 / 1.2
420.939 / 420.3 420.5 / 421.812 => 2.2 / 0.98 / 0.93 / 1.1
